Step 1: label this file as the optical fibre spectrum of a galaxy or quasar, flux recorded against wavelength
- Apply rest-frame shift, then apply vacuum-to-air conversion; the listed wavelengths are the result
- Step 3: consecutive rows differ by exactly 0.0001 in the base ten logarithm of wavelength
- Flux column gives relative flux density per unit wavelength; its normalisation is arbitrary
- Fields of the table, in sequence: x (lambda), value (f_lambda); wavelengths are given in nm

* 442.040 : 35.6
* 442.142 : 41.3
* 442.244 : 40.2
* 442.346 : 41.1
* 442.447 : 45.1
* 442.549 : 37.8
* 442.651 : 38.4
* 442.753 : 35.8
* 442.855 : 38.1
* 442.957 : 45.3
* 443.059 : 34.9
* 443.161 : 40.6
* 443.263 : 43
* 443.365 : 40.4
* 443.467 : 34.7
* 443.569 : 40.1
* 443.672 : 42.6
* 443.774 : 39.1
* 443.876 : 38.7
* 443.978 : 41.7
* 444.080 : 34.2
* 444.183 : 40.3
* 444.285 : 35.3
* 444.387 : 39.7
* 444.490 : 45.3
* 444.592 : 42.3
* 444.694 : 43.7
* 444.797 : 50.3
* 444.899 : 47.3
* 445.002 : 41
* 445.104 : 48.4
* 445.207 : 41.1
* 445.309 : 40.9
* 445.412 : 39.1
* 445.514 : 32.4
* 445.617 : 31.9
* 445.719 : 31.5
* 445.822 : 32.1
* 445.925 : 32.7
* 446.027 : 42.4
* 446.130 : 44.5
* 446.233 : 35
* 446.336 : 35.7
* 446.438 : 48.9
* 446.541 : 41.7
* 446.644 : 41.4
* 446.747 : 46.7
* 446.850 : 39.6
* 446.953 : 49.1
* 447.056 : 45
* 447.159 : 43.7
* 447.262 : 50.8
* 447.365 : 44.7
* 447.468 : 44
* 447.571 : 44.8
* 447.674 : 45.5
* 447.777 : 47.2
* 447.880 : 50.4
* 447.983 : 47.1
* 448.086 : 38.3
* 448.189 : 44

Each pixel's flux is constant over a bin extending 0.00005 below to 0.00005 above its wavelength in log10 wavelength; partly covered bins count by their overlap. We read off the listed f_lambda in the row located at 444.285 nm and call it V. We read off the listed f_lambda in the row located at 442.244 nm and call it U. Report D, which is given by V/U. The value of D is 0.88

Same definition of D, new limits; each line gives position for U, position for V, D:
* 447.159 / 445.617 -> 0.73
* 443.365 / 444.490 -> 1.12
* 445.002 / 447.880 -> 1.23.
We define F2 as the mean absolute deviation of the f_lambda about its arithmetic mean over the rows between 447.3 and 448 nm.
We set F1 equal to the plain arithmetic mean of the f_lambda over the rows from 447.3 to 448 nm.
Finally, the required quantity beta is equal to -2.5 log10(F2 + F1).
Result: -4.20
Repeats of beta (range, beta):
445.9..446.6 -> -4.13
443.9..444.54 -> -4.07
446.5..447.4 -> -4.19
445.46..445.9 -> -3.77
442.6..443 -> -4.07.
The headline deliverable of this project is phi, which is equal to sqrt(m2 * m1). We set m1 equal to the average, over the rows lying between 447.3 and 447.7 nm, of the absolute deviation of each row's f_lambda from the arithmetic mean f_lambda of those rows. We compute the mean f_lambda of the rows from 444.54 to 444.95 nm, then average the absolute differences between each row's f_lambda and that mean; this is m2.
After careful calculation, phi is 1.1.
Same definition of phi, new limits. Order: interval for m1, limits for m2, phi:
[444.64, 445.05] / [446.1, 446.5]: 4.3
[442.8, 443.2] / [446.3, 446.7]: 3.4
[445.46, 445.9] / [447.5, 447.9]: 0.7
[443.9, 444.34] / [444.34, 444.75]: 2.3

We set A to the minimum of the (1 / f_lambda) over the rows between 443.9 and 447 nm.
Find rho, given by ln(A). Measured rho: -3.918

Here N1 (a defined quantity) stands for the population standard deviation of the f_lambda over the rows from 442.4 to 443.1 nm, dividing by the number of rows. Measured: 3.9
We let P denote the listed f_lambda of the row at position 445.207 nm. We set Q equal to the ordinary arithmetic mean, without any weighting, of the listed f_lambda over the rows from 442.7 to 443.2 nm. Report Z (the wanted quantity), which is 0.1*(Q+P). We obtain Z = 8.0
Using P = 41.1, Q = 39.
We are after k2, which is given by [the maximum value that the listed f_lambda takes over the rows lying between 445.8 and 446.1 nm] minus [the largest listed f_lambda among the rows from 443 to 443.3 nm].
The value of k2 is -0.6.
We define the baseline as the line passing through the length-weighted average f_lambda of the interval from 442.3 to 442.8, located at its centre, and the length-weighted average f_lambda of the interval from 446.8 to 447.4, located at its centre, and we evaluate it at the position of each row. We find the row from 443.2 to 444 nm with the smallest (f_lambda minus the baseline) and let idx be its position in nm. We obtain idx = 443.467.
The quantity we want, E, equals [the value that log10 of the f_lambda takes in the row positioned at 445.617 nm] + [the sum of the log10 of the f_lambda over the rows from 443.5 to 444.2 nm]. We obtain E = 12.7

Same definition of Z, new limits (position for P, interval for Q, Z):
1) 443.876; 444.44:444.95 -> 8.4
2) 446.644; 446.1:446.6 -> 8.3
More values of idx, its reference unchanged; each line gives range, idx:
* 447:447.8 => 447.468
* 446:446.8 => 446.233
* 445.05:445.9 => 445.719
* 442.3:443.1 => 443.059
